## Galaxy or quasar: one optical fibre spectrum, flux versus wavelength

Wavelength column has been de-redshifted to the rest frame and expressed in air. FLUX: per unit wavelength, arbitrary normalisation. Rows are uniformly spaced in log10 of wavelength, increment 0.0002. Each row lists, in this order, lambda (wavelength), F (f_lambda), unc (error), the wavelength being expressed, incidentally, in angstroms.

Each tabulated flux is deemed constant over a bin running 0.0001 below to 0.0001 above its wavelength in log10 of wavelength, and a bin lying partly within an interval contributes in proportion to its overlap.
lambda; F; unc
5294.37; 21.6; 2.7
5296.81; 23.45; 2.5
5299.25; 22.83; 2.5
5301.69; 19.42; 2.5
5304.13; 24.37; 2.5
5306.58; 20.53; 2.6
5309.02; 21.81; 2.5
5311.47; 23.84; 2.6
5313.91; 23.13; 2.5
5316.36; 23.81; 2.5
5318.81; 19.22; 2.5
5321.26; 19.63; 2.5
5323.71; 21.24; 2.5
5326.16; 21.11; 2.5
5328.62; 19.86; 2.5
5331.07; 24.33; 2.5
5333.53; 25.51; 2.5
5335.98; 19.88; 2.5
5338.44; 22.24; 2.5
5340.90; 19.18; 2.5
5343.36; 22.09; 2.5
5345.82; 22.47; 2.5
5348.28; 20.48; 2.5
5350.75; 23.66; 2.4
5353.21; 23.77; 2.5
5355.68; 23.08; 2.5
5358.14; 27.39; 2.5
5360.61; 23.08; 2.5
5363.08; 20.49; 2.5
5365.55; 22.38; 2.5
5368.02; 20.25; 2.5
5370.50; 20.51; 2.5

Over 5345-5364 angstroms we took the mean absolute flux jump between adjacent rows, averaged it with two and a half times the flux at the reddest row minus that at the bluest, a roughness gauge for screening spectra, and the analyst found -1.2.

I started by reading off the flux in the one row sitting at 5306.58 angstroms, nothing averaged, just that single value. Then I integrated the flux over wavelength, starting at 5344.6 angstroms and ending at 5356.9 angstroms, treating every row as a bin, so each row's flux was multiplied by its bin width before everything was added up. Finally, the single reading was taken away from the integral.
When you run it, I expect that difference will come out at 259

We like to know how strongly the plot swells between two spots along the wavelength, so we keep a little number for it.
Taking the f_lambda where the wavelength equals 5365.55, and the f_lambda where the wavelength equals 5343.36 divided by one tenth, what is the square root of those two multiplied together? 70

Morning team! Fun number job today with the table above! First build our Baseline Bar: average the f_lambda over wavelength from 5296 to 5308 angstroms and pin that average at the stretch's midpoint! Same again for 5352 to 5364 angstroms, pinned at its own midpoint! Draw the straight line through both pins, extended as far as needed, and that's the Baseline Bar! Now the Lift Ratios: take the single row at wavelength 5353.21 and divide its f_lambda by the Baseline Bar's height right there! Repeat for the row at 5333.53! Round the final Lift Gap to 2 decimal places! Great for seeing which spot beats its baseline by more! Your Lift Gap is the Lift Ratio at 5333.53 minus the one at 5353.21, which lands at 0.10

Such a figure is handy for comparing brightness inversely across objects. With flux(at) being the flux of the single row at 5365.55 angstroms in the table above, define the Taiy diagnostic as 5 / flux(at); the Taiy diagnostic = 0.22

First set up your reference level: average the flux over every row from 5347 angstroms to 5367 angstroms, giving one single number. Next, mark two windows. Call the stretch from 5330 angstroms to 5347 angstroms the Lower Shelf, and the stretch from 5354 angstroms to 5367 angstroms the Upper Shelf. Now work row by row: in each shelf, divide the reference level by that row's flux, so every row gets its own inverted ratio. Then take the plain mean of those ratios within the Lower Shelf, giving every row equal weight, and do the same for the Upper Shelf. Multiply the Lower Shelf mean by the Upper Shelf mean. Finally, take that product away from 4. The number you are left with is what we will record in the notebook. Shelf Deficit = 2.96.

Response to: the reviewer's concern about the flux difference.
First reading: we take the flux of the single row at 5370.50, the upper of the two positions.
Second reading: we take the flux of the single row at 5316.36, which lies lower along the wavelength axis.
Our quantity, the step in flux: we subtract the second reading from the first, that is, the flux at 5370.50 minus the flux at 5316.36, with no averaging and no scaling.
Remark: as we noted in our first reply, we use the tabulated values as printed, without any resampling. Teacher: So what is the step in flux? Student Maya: -3.3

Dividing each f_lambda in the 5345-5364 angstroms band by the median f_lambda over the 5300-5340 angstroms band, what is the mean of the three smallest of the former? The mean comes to 0.98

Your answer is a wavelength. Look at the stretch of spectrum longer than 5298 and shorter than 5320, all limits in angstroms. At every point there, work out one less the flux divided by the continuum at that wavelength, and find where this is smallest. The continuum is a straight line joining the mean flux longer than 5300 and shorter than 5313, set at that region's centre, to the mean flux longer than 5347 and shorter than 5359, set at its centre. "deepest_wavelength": 5304.13 angstroms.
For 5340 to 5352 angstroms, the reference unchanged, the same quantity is 5350.75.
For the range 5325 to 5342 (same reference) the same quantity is 5333.53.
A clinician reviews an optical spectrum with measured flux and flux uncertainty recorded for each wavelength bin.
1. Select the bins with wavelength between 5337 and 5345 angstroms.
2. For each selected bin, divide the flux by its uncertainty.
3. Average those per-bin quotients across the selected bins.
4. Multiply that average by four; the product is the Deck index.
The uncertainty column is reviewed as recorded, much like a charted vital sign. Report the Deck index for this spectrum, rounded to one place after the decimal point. 33.9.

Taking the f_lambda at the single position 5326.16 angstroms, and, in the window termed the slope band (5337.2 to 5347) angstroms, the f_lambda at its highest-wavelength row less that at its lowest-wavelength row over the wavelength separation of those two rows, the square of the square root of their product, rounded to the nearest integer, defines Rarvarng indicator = 1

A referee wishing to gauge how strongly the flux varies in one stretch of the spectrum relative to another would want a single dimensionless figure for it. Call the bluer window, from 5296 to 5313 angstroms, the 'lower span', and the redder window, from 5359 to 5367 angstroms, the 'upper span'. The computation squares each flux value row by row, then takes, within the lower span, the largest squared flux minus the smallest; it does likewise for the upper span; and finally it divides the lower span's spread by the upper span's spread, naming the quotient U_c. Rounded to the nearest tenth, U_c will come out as 1.9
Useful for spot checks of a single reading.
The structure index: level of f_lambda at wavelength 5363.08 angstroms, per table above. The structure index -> 20.49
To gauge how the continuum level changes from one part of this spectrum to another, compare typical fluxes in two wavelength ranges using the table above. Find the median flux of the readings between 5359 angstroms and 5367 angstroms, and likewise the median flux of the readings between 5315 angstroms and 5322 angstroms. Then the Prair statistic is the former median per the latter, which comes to 1.14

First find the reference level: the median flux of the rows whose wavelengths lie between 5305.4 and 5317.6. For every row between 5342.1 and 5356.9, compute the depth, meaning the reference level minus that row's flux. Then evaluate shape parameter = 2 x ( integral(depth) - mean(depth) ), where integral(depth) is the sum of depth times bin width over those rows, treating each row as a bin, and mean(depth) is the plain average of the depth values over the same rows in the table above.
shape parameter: 15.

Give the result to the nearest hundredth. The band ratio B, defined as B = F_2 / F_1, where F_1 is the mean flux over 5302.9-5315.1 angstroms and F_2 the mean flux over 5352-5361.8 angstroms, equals 1.07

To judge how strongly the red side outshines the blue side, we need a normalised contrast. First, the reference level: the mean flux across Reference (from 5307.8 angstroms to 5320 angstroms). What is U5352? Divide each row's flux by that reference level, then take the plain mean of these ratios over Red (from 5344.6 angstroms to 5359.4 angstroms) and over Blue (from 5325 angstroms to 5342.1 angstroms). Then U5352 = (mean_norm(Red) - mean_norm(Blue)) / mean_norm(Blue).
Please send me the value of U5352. 0.080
